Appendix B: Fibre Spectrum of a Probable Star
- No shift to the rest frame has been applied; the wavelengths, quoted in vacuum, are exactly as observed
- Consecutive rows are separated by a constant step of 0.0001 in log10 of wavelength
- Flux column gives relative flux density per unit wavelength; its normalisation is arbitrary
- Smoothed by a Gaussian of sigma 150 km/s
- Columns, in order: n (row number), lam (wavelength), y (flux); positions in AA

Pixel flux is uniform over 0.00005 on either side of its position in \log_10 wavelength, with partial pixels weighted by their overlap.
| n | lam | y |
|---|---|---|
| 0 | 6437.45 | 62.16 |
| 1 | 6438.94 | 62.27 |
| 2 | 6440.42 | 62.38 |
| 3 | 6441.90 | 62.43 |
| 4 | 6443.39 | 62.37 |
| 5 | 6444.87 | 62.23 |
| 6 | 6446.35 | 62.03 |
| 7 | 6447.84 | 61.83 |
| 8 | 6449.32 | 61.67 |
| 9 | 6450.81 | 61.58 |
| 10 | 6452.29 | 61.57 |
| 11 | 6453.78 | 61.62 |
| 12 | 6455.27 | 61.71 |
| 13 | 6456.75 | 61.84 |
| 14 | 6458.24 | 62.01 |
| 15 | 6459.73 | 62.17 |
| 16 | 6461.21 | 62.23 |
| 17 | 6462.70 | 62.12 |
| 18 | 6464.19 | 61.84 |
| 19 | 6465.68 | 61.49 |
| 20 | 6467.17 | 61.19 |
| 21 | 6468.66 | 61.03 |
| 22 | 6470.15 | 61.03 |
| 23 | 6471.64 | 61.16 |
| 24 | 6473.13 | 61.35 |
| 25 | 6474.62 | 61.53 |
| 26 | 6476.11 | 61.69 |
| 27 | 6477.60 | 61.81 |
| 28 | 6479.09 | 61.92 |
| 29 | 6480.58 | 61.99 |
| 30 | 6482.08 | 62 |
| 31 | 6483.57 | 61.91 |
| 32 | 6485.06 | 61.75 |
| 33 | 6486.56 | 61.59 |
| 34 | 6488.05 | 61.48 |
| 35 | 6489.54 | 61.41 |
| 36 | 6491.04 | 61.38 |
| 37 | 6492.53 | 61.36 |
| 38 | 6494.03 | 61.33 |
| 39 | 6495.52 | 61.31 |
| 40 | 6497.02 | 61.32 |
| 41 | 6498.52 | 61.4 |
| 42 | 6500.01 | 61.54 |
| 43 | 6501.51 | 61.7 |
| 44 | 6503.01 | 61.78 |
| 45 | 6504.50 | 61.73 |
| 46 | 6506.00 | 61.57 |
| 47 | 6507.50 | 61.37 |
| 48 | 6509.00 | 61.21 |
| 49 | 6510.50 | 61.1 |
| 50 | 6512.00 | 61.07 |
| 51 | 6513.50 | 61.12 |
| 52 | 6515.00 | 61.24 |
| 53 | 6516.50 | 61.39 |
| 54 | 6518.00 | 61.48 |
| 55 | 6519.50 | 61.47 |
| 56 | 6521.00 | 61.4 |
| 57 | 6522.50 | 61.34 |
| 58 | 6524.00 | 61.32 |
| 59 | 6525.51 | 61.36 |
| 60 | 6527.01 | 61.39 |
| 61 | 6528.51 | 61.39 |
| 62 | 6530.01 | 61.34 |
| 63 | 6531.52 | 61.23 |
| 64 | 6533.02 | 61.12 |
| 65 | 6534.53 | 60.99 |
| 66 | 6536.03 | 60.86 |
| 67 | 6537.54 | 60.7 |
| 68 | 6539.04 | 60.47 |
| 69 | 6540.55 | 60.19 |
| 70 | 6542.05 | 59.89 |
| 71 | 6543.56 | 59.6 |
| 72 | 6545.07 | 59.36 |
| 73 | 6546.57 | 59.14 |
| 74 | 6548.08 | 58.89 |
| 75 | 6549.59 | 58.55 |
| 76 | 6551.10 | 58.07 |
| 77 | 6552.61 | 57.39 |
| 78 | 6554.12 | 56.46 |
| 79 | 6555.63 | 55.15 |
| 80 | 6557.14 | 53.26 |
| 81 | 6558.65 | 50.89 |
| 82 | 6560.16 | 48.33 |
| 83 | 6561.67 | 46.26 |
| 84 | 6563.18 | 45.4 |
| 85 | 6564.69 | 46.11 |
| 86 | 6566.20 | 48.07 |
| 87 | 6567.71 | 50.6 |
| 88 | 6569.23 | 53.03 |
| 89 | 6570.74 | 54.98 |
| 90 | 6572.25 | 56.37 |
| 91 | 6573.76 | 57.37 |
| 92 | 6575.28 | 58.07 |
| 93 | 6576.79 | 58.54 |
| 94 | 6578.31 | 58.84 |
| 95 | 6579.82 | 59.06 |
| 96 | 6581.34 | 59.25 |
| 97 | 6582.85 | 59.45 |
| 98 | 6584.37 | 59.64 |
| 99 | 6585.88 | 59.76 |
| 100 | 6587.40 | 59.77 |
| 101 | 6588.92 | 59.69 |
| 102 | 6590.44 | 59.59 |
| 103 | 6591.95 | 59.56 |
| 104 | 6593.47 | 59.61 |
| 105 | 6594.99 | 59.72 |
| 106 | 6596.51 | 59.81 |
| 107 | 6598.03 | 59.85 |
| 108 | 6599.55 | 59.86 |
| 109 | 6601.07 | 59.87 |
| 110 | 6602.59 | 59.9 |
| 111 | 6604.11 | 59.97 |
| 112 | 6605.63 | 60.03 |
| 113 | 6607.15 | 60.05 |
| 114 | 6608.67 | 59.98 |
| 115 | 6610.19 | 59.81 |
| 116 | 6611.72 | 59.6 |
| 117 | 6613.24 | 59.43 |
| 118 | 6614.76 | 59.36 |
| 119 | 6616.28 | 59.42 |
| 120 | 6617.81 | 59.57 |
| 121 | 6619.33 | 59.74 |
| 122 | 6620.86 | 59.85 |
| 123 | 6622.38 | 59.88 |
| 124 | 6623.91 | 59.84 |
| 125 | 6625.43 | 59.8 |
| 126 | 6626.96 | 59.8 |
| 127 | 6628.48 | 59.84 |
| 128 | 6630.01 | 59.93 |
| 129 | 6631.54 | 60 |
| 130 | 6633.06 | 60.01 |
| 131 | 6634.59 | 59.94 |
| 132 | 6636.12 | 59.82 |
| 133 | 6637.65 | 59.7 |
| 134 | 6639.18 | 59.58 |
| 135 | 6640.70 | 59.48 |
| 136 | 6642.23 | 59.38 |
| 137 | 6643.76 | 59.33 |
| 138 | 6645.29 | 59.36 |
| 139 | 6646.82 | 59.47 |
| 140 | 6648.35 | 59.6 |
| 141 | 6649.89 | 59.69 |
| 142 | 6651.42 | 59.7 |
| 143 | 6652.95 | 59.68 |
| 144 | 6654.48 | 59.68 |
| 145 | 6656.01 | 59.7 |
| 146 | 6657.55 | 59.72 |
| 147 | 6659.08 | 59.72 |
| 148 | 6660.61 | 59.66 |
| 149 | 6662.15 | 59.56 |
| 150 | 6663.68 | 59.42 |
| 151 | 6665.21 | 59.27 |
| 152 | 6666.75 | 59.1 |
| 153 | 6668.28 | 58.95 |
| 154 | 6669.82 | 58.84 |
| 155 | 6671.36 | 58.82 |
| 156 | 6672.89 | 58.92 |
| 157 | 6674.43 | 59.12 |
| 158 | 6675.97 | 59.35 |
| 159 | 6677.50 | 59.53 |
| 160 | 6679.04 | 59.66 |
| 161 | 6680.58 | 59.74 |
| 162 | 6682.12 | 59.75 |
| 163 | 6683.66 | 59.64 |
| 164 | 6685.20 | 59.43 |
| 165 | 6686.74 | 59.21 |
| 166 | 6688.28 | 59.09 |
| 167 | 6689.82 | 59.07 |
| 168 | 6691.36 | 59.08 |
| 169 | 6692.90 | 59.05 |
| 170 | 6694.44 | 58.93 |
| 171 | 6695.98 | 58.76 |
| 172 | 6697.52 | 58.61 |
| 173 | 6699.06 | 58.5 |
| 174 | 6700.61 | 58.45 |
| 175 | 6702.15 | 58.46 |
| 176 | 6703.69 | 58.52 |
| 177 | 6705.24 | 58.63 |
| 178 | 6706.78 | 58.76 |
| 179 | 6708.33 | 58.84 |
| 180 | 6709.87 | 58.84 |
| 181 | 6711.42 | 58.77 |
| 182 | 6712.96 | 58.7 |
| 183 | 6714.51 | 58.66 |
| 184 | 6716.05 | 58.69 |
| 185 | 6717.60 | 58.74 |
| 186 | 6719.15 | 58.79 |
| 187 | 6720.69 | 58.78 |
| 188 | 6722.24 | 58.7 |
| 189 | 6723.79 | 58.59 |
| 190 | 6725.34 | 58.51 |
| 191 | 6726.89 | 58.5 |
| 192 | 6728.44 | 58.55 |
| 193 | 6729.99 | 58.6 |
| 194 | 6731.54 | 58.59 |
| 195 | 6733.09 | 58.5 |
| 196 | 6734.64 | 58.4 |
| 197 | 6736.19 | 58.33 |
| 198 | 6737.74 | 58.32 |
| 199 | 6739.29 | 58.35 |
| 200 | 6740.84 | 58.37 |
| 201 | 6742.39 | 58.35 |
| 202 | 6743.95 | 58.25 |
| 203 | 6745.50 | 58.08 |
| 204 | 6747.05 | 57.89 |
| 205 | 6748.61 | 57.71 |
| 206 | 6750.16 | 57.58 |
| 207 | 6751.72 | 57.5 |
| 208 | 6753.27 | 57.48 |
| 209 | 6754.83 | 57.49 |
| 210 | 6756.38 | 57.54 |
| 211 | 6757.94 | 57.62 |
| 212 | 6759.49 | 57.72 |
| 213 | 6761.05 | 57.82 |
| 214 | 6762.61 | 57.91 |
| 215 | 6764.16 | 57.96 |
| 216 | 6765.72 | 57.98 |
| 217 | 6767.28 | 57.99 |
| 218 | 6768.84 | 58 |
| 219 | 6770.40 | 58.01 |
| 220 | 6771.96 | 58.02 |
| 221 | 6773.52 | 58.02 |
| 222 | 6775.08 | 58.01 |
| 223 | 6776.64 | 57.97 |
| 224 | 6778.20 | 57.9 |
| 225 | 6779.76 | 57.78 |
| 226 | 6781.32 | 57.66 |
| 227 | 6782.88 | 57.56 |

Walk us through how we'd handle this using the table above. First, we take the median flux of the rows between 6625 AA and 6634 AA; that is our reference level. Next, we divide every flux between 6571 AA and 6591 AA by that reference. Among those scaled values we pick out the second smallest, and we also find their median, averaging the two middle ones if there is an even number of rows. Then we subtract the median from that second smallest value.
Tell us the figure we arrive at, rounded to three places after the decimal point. -0.031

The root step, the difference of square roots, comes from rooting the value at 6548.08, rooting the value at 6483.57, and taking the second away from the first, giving -0.19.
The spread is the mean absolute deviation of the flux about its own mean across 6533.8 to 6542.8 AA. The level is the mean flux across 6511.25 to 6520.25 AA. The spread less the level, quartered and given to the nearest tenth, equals -15.2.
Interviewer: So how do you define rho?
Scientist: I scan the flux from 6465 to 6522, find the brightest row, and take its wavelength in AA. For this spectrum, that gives 6482.08 AA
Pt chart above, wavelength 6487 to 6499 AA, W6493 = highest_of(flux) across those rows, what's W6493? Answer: 61.48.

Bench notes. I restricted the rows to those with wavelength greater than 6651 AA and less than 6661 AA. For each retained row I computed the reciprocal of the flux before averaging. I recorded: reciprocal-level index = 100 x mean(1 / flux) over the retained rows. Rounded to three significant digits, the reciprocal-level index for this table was 1.68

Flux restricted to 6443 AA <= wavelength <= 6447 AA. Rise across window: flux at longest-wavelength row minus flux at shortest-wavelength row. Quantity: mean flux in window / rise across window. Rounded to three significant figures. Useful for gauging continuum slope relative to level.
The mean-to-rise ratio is -183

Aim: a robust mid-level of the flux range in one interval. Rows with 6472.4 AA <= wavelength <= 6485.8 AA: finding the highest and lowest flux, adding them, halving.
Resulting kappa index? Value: 61.7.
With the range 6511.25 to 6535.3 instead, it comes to 61.2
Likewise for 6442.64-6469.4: 61.7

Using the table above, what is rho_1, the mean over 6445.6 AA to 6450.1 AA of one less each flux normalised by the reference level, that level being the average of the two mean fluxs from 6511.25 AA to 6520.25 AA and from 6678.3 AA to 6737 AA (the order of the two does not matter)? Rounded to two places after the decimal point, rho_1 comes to -0.03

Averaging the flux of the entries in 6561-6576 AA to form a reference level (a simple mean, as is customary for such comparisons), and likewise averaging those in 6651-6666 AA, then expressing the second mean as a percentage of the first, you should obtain 115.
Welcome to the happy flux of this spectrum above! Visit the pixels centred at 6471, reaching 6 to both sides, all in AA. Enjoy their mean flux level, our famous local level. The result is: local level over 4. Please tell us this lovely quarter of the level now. 15.3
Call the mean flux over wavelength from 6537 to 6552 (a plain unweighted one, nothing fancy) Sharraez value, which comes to 59.5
